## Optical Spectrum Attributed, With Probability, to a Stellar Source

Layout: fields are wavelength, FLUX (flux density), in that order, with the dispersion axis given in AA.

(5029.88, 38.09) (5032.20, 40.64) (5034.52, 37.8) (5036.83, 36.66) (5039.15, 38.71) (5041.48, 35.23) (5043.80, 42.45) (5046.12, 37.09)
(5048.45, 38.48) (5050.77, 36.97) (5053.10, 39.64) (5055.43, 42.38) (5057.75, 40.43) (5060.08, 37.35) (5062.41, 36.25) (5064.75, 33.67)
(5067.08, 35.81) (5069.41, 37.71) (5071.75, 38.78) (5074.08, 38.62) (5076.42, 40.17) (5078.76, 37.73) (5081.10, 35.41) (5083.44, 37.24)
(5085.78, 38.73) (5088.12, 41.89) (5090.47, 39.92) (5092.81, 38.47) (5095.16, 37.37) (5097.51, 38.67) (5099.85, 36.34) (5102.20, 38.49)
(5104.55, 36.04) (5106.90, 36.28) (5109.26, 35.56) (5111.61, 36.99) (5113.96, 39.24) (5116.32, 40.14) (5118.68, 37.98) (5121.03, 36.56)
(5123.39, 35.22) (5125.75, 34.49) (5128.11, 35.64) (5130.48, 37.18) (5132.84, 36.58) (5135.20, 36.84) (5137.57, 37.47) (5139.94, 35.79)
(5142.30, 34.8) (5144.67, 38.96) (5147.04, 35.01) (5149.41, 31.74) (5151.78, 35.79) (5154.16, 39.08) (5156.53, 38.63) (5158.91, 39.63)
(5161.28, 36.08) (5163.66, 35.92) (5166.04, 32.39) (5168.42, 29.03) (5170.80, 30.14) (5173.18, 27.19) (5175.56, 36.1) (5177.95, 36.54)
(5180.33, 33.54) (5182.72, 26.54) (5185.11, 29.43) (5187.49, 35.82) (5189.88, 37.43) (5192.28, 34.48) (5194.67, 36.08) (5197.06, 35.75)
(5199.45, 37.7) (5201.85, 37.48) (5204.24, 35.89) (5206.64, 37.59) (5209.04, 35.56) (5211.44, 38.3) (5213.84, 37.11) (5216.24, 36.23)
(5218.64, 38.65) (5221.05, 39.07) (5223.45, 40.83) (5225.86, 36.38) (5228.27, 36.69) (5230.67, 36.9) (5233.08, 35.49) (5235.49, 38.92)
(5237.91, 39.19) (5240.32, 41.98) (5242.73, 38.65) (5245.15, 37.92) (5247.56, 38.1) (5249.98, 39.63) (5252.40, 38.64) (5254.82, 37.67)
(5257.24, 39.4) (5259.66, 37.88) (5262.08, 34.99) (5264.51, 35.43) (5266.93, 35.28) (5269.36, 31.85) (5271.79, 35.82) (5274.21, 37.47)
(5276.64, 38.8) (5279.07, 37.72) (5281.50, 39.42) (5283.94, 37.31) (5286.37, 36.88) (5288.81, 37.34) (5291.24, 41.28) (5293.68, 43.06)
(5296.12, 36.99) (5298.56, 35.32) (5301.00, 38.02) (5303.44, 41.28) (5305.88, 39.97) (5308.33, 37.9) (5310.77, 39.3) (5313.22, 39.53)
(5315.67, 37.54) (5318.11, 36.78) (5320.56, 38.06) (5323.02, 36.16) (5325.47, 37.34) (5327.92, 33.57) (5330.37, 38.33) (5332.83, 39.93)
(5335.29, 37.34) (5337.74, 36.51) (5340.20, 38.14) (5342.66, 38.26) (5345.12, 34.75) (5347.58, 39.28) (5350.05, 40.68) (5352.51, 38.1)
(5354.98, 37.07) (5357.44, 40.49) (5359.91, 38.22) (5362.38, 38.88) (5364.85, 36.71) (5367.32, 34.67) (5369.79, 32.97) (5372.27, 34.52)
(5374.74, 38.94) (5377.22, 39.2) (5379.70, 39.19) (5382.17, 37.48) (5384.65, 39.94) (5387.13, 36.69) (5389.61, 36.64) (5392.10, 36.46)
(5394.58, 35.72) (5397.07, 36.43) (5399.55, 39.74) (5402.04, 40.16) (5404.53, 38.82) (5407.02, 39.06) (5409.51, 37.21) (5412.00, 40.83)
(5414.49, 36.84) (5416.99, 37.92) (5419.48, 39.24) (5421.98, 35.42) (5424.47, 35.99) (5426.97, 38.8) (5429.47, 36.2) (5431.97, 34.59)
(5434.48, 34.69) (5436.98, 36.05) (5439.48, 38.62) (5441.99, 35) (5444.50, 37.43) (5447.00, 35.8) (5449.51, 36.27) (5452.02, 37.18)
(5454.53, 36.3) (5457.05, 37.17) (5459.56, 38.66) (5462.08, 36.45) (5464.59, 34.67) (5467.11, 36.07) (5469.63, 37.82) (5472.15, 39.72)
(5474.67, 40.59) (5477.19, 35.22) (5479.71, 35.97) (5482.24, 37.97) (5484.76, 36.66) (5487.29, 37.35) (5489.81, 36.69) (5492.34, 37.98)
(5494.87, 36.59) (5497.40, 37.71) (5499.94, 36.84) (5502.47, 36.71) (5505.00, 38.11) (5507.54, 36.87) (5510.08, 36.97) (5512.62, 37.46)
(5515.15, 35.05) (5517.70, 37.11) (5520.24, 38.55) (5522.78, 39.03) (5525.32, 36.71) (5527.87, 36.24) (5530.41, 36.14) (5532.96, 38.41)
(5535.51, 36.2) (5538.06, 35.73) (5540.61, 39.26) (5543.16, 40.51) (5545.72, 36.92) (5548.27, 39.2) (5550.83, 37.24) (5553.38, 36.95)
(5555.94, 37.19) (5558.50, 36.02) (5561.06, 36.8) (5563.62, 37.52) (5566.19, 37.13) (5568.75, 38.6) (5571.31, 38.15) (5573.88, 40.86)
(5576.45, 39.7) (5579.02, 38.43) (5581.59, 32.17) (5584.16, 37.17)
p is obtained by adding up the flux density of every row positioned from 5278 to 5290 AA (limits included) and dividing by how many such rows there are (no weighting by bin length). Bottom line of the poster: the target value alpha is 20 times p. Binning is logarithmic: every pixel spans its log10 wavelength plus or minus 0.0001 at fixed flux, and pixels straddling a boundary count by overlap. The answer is 755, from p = 37.7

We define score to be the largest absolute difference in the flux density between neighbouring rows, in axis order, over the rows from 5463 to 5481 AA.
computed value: 5.4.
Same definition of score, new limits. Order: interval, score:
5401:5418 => 4.0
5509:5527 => 2.4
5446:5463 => 2.2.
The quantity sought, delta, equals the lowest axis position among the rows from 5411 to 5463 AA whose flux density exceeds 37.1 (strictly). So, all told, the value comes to 5412.00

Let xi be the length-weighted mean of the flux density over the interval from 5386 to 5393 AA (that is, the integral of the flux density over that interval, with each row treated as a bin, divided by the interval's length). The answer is 36.6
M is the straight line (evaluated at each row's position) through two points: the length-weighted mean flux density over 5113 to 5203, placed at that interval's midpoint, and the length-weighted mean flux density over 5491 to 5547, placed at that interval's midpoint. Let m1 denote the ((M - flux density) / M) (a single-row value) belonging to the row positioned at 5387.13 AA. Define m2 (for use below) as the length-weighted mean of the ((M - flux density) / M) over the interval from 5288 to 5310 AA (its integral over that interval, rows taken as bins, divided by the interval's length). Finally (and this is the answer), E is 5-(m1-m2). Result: 4.92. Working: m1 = -0.002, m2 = -0.08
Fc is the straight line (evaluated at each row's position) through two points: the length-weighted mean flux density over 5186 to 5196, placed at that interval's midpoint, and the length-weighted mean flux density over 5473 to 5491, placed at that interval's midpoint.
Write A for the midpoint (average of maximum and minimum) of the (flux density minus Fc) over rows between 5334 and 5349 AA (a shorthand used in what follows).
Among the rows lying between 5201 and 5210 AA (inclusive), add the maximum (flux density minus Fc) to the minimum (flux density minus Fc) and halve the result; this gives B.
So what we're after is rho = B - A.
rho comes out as 0.3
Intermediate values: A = 0.4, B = 0.7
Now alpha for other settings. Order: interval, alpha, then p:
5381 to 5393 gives 749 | 37.4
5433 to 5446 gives 727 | 36.4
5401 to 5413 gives 784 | 39.2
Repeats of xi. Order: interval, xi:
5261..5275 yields 35.1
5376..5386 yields 38.9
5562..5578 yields 38.6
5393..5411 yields 38.2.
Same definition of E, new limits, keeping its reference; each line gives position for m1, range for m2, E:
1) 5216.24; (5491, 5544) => 5.02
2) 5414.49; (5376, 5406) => 4.96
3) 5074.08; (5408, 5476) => 5.10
